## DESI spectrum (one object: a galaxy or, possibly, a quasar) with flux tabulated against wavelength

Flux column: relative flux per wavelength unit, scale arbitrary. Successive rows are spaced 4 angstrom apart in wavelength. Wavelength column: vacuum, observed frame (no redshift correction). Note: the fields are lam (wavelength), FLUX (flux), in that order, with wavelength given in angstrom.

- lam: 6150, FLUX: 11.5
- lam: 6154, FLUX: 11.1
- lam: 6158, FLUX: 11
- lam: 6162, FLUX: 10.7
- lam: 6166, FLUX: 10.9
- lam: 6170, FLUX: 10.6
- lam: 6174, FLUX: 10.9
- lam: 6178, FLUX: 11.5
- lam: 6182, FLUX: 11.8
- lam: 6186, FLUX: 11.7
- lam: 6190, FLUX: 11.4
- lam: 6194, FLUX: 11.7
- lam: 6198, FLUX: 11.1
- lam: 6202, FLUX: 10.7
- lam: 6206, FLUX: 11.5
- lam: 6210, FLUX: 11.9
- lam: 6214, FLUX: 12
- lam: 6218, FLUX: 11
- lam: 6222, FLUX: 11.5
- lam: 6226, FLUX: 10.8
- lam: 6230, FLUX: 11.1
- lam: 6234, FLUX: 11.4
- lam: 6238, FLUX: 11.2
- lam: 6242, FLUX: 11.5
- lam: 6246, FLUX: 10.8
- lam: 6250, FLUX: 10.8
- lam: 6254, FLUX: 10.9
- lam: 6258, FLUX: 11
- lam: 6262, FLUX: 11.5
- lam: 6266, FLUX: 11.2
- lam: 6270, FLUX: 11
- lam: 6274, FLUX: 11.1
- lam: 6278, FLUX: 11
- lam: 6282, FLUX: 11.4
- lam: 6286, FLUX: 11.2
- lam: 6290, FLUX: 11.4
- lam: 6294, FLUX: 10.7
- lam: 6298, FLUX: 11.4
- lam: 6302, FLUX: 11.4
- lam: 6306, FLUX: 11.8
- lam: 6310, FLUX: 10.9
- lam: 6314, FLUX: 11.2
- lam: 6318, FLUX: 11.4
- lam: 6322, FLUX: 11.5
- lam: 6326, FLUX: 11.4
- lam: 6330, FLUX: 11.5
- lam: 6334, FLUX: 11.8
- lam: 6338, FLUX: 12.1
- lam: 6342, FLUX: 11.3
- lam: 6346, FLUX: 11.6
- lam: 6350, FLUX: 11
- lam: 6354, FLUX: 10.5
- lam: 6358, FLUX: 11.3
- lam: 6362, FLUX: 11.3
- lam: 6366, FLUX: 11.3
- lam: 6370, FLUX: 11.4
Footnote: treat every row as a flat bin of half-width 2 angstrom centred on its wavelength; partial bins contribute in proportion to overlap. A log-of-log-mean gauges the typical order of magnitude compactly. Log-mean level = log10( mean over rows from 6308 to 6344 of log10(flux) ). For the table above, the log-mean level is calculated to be 0.0248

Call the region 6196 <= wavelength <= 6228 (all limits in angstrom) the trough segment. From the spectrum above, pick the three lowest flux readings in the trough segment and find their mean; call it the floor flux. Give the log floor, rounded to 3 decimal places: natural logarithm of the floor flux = 2.383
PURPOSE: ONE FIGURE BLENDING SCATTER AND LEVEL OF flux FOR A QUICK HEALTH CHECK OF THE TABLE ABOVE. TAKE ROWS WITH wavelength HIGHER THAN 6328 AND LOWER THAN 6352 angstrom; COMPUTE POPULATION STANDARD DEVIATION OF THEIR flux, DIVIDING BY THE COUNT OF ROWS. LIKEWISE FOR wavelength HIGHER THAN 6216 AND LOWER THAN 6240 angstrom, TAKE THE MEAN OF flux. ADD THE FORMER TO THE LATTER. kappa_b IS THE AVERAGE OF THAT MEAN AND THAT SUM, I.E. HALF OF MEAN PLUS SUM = 11.3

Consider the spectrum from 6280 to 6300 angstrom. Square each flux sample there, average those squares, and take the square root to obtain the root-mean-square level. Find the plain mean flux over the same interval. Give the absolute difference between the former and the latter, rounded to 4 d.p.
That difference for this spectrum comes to 0.0033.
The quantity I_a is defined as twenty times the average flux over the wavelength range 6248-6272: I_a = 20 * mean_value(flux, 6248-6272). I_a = 221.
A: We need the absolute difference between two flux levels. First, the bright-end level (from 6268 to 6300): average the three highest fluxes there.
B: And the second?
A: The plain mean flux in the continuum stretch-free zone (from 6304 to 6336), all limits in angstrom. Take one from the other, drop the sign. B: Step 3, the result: 0.0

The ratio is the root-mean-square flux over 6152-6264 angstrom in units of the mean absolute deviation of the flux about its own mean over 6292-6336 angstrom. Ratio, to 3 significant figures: 47.8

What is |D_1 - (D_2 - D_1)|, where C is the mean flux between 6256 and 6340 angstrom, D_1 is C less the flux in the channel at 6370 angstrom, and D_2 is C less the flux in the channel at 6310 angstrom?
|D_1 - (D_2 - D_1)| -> 0.57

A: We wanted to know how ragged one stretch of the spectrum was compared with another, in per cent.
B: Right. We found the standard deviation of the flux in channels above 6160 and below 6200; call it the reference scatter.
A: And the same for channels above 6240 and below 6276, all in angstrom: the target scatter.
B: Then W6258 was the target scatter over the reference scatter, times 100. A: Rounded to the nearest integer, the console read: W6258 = 60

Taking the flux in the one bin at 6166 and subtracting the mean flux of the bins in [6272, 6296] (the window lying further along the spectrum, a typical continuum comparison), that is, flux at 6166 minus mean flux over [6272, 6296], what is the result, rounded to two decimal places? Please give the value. -0.23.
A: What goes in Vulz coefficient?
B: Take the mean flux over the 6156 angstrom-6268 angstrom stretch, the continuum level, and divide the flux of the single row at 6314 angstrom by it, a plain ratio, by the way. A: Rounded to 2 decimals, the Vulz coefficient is 1.00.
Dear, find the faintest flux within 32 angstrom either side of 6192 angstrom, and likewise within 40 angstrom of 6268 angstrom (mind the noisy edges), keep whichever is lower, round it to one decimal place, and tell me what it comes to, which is 10.6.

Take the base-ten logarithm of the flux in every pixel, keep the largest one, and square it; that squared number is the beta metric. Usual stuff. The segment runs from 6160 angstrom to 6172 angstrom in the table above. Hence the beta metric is 1.08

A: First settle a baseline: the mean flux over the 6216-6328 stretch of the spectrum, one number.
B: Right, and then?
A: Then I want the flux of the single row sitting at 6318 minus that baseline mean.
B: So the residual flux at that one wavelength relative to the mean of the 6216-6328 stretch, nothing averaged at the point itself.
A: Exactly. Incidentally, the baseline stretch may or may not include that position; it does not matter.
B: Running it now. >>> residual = 0.20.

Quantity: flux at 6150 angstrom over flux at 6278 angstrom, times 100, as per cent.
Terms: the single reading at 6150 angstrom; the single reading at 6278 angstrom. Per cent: 105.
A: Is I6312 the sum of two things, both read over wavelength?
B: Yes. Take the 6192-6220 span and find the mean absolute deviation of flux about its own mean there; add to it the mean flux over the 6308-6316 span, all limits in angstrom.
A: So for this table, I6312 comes 11.5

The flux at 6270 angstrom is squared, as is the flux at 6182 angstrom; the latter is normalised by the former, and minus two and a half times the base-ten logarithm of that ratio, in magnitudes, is -0.15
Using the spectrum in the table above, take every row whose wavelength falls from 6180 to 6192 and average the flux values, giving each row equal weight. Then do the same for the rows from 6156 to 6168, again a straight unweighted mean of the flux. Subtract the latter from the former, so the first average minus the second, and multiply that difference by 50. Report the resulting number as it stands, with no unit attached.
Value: 38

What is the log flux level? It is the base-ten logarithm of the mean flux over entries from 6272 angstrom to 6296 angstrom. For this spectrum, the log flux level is 1.05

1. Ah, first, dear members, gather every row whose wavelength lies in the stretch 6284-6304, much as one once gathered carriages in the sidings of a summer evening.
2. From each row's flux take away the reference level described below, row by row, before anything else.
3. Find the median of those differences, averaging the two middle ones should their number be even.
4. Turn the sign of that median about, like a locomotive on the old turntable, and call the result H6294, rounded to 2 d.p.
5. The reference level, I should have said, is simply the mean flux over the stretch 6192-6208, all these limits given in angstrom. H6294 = -0.15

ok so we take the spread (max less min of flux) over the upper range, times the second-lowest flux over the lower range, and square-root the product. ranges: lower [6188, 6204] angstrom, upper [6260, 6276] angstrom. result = 2.36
